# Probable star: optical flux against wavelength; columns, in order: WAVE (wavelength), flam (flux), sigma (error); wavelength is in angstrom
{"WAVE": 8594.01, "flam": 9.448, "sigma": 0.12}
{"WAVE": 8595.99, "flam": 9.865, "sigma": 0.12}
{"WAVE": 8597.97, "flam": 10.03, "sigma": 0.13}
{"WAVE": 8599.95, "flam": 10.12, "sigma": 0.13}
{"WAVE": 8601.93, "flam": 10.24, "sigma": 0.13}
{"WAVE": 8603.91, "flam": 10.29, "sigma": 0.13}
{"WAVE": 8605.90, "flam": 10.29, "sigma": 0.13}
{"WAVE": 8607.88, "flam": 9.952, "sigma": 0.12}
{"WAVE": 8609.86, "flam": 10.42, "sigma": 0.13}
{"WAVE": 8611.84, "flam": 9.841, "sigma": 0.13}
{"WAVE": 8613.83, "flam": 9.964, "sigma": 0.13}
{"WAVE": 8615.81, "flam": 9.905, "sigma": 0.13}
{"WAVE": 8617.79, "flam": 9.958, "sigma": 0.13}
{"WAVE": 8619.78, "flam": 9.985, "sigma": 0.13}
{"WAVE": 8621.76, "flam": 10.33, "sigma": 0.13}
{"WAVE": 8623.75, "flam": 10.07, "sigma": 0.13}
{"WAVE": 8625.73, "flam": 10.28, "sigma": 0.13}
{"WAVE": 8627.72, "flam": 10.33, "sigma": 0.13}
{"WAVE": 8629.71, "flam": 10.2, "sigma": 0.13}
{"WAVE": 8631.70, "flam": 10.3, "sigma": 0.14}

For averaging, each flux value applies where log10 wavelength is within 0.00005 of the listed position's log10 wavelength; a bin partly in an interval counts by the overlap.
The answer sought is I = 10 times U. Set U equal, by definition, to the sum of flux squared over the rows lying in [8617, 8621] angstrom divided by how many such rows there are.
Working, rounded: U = 99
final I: 994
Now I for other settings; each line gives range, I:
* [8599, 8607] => 1048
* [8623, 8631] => 1045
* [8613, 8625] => 1007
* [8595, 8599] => 990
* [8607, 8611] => 1038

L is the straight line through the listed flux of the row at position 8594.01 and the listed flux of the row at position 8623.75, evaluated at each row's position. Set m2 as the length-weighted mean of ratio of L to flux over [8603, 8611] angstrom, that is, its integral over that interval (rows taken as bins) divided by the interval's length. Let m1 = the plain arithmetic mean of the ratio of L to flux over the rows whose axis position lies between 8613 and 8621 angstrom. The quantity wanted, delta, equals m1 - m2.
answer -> 0.05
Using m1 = 0.997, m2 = 0.95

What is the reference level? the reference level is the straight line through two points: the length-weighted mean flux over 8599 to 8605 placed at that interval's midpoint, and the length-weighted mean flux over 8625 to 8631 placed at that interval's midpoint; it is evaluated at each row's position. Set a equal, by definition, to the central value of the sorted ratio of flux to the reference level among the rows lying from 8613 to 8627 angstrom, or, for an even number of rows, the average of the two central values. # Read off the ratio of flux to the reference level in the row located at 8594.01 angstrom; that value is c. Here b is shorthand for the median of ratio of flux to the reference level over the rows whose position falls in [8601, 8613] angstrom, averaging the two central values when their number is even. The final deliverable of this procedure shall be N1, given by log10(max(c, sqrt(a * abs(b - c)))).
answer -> -0.0329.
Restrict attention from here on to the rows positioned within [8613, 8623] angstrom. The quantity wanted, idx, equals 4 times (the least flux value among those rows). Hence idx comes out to 39.6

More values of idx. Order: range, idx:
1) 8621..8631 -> 40.3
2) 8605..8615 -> 39.4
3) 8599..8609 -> 39.8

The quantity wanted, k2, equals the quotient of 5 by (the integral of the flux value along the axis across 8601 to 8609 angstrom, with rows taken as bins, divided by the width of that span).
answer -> 0.491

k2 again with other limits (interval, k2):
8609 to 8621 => 0.499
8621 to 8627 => 0.489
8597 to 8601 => 0.496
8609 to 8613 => 0.495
